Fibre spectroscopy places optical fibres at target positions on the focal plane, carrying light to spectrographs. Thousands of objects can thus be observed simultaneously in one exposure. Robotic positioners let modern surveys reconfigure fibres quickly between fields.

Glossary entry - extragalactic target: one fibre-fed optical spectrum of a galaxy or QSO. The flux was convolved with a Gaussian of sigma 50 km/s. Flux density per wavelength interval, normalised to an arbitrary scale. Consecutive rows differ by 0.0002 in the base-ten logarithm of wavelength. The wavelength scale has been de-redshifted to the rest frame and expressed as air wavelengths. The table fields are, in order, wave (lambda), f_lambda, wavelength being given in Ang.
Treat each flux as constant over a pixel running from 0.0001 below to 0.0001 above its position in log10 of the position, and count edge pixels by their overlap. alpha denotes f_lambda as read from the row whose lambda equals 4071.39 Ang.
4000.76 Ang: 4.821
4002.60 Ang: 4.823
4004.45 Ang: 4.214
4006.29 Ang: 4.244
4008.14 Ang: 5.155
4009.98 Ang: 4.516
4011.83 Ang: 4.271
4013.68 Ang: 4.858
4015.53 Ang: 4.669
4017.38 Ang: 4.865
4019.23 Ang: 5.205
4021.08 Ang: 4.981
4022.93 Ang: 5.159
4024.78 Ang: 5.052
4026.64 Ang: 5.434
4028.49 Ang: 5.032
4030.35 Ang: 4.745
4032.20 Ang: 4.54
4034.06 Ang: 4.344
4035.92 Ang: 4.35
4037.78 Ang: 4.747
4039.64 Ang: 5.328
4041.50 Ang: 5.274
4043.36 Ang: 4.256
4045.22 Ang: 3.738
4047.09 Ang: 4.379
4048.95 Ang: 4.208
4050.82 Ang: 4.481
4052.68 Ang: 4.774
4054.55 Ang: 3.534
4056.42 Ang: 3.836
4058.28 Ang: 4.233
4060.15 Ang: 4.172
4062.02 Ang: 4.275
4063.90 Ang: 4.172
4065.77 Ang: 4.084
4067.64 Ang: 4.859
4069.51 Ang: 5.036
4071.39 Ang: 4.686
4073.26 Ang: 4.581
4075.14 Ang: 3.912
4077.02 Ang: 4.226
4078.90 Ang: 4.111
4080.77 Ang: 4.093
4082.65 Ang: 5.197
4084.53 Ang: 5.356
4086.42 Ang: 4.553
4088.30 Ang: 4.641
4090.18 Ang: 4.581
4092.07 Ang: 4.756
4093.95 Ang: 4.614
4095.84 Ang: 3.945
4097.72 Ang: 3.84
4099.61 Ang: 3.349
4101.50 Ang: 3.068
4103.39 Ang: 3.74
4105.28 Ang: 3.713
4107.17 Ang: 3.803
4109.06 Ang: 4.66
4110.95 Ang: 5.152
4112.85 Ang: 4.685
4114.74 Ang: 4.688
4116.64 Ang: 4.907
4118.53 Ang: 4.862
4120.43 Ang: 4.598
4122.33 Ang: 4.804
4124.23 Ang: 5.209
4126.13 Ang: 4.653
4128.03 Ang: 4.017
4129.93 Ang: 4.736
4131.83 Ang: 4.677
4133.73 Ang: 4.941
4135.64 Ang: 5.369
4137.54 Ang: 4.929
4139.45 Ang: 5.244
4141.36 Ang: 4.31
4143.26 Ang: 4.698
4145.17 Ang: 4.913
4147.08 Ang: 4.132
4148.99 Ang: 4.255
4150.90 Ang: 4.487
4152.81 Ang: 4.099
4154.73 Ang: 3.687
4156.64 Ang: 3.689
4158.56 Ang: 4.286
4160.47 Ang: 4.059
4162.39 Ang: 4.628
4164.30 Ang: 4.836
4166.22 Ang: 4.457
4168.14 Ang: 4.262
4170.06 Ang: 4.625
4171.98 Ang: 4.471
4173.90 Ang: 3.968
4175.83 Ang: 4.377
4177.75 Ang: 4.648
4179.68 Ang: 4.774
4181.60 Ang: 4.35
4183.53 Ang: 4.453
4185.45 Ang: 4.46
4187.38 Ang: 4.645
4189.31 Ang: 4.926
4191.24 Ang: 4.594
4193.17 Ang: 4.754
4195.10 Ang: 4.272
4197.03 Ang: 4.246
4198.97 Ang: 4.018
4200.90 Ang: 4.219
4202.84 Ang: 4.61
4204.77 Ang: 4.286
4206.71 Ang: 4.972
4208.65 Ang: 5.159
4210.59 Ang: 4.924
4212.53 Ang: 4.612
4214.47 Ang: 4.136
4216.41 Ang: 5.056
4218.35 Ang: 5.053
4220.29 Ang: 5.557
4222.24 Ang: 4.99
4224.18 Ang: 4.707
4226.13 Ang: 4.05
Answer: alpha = 4.686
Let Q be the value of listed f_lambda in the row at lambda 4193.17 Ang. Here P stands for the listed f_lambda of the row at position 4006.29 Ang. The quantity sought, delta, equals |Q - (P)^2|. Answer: 13.3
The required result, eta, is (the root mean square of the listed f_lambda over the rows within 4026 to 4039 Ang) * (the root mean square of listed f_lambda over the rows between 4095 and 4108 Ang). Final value 17.3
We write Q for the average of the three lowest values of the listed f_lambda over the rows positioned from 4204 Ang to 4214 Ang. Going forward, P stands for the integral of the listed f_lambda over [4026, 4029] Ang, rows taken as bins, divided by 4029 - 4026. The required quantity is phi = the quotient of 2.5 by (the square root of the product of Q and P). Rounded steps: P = 5.25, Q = 4.6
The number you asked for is 0.51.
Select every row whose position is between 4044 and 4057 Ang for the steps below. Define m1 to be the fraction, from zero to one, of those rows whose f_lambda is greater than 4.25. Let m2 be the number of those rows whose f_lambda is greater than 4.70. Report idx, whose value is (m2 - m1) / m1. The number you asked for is 1.3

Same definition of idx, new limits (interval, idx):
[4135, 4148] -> 3.7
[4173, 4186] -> 0.2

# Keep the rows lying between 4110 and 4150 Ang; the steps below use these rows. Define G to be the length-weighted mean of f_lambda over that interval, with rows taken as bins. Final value 4.75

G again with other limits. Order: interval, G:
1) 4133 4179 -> 4.47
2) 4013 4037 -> 4.86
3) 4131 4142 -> 4.93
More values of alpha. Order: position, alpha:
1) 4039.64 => 5.328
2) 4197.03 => 4.246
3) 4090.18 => 4.581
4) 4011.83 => 4.271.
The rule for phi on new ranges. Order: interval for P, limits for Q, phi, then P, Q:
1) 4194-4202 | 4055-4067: 0.61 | 4.20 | 4.0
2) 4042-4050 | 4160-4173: 0.59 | 4.21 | 4.3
